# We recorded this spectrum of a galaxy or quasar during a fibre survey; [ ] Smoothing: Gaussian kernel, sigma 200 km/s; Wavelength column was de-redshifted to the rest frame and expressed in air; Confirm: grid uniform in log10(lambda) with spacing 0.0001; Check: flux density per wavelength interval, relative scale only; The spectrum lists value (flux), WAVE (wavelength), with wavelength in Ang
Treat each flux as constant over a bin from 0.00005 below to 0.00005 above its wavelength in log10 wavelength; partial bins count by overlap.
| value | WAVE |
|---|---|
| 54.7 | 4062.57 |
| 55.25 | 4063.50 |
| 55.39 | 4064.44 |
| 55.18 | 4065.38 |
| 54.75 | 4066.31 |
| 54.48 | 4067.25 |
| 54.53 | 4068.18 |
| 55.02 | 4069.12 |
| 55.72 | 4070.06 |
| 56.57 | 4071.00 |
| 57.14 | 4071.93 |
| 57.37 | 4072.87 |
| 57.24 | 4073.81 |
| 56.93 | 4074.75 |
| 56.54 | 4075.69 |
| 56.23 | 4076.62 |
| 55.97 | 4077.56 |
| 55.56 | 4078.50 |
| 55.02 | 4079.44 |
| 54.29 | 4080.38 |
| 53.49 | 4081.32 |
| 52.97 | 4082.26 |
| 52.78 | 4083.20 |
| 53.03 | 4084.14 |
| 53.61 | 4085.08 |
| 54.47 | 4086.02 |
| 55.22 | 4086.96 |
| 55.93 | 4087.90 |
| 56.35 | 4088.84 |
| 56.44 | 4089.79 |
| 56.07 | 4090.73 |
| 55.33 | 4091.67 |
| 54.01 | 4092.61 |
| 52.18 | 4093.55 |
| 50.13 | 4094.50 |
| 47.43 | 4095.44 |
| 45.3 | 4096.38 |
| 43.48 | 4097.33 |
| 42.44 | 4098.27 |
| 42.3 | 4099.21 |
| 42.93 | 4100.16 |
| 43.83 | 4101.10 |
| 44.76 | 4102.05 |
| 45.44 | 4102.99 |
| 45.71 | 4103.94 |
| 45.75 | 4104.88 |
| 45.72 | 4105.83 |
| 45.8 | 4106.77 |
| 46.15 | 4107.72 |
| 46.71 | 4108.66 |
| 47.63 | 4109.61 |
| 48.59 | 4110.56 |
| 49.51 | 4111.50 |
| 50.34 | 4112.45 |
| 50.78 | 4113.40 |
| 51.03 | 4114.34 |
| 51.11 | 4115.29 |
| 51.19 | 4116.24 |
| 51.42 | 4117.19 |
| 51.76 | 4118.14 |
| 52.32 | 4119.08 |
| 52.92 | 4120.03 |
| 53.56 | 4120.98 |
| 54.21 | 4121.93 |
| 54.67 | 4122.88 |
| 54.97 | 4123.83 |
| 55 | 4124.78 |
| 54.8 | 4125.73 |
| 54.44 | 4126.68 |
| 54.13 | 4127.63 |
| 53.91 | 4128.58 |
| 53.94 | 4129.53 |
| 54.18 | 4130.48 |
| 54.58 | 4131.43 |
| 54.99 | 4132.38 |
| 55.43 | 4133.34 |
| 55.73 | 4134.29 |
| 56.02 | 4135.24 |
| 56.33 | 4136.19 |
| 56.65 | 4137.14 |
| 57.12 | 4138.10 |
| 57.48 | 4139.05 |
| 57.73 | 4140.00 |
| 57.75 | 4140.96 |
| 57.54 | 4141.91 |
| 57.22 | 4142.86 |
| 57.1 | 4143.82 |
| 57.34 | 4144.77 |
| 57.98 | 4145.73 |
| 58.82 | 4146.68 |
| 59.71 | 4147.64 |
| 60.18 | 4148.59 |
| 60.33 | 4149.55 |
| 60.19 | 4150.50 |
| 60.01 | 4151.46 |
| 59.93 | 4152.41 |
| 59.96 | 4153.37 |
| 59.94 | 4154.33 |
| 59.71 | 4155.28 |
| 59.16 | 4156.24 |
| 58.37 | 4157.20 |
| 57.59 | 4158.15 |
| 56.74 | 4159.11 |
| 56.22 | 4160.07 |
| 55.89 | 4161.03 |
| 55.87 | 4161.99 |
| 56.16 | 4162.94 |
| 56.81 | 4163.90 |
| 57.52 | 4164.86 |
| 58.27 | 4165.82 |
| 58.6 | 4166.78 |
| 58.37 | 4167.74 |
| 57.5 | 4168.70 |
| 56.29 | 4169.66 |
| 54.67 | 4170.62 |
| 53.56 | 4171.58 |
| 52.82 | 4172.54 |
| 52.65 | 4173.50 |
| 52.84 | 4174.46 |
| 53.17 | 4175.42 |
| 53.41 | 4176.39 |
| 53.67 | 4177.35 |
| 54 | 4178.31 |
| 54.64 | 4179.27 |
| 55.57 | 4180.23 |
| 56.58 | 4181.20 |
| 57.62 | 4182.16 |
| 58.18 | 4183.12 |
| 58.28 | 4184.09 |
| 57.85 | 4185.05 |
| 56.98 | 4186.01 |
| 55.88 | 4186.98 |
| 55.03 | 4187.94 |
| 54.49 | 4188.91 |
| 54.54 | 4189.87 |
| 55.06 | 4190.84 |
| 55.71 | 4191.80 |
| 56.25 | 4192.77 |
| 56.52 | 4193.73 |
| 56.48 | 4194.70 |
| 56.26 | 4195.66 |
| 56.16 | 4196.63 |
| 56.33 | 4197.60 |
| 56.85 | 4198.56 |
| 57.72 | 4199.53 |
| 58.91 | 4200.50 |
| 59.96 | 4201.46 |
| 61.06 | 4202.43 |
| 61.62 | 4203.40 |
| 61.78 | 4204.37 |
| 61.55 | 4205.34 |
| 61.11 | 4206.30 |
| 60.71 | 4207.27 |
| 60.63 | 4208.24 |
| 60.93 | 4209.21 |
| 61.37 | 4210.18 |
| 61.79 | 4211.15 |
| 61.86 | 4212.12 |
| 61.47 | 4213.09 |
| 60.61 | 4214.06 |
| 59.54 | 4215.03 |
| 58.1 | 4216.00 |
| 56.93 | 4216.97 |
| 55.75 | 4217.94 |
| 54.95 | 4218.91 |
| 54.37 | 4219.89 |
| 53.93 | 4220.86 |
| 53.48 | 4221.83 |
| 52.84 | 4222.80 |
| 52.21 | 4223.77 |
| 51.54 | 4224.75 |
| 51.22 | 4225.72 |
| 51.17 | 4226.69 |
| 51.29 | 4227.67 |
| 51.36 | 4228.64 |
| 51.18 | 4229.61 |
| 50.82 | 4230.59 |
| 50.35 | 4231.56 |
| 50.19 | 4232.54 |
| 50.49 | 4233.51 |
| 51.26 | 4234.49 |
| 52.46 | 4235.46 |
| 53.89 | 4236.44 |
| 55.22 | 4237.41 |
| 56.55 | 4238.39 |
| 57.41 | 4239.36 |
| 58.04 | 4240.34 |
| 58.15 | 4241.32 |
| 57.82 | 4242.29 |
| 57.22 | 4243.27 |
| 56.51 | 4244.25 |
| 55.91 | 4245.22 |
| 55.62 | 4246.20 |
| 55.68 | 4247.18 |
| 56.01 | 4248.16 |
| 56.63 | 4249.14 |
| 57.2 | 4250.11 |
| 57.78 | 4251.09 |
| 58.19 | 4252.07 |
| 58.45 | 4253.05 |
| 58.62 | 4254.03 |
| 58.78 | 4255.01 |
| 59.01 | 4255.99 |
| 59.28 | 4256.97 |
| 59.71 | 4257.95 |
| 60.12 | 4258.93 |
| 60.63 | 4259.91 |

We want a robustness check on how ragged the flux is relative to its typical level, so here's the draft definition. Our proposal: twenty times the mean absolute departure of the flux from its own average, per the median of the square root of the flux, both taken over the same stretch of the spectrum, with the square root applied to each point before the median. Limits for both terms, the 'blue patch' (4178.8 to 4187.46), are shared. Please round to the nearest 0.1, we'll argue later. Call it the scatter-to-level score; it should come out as 2.8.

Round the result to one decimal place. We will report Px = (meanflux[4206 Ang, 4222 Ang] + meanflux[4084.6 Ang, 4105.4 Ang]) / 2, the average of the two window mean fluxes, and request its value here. 54.1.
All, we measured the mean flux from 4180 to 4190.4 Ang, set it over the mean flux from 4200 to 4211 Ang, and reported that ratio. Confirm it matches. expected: 0.93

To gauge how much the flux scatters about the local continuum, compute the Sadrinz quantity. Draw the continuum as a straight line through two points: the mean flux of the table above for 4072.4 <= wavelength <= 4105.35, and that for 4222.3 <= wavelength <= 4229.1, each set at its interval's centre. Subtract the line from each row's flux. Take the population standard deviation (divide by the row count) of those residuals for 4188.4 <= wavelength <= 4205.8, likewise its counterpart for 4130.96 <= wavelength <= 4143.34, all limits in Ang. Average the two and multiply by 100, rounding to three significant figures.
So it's 174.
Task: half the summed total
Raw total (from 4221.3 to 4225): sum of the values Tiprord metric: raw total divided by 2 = 105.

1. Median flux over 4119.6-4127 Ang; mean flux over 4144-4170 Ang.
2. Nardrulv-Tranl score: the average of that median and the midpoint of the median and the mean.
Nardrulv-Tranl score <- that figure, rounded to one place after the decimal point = 55.5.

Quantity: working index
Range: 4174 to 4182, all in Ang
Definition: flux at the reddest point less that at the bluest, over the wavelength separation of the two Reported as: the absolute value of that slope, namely 0.55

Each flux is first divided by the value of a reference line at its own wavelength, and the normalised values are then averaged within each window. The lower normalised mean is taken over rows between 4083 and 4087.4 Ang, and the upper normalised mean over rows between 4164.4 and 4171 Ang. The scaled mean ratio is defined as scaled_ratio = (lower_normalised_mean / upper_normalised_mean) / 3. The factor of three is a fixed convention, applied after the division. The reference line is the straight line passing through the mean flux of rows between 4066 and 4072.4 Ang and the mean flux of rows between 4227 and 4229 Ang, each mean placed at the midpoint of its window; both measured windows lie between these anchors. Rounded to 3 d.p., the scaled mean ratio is 0.301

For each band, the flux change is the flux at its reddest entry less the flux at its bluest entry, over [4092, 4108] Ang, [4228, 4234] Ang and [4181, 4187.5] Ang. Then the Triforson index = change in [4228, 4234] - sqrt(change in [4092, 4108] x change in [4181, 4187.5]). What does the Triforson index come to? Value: -3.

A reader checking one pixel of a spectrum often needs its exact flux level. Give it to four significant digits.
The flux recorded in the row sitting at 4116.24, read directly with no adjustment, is 51.19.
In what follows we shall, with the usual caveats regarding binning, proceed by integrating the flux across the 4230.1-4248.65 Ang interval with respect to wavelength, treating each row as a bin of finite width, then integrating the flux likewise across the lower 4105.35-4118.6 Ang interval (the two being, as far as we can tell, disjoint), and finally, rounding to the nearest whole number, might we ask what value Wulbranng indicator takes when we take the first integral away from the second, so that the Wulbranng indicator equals -364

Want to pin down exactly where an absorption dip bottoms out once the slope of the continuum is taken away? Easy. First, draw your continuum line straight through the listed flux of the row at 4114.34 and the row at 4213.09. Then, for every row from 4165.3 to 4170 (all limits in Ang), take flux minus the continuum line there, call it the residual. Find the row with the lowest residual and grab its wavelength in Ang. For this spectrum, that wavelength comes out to 4169.66 Ang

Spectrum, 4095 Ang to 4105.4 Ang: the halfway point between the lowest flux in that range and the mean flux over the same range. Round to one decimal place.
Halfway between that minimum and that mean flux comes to 43.4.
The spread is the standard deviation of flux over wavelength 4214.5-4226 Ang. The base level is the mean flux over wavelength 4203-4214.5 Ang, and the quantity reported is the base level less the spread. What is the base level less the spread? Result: 59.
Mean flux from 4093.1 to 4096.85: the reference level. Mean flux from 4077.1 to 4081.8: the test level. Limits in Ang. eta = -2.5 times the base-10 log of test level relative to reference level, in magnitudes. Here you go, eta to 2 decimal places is -0.13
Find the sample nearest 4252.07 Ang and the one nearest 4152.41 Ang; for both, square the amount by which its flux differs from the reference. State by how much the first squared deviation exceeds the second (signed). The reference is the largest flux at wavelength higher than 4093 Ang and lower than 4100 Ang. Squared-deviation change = -24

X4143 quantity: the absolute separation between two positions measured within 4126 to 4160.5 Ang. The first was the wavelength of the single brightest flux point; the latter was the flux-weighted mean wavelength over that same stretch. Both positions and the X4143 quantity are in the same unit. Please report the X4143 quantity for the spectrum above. 5.9 Ang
